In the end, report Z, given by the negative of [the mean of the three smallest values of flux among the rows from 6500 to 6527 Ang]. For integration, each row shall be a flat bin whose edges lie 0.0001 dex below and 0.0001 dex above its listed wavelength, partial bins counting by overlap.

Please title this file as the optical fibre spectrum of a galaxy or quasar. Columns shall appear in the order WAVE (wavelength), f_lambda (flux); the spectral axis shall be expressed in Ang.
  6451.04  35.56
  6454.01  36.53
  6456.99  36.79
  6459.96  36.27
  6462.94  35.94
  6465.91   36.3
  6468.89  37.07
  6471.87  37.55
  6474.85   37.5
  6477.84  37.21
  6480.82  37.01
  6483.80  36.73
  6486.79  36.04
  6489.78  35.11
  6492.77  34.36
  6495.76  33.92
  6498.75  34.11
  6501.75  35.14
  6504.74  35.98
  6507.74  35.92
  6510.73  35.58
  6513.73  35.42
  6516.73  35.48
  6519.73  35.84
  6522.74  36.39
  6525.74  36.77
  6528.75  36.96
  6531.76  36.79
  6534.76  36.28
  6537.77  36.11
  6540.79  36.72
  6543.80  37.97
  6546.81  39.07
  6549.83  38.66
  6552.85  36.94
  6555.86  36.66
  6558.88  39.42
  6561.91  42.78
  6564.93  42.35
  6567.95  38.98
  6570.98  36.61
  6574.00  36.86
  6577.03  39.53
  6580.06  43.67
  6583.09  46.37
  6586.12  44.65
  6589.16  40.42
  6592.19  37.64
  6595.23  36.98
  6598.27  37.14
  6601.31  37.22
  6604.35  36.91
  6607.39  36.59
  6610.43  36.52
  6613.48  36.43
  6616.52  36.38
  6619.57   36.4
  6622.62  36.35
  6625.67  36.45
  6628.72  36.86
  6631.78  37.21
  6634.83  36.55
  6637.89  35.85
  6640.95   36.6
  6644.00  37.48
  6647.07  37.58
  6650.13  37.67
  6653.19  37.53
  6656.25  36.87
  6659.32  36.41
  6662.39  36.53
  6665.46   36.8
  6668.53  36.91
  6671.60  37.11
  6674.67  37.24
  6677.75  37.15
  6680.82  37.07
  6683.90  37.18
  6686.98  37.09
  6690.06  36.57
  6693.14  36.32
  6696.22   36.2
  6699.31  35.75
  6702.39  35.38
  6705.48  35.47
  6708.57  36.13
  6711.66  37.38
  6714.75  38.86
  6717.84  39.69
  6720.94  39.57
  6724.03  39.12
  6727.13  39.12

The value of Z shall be -35.3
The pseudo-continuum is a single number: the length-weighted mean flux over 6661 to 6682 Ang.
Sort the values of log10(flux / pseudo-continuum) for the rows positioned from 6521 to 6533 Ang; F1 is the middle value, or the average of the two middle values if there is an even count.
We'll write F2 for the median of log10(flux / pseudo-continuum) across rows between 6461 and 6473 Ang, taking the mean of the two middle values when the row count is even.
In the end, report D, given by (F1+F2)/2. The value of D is -0.0030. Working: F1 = -0.0024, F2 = -0.004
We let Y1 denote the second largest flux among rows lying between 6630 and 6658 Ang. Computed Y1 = 37.58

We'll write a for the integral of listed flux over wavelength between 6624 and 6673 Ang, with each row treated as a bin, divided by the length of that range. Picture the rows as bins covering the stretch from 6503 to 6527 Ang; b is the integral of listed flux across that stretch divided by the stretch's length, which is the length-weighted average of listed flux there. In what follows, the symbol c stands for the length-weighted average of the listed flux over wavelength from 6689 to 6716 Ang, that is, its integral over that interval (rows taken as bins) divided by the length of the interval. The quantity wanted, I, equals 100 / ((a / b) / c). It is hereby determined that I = 3546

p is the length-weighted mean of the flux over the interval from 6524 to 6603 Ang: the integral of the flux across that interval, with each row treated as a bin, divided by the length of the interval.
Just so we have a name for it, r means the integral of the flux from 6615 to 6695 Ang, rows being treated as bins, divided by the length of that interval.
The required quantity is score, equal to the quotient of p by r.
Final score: 1.05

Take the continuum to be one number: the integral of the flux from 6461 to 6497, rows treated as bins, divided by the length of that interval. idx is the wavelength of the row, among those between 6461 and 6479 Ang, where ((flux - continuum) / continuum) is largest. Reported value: 6471.87 Ang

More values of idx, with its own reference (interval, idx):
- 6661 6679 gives 6674.67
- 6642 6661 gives 6650.13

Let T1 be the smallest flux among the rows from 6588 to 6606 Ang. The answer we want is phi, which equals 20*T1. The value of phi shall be 738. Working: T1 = 36.91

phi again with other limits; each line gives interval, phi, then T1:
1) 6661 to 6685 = 731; 36.53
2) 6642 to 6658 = 737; 36.87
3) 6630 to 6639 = 717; 35.85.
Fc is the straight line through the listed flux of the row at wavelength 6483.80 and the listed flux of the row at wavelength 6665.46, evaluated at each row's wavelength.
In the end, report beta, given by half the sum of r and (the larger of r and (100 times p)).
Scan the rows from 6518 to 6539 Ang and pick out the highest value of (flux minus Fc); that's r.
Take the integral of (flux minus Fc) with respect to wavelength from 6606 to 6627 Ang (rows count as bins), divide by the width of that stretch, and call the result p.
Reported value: 0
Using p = -0.34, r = 0.2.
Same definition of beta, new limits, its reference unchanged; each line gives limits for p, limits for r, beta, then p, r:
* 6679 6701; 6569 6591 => 10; -0.21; 9.6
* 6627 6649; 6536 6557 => 6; 0.10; 2.3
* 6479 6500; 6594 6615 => 0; -1.36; 0.4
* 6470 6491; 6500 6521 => 1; 0.03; -0.8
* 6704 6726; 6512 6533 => 62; 1.24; 0.2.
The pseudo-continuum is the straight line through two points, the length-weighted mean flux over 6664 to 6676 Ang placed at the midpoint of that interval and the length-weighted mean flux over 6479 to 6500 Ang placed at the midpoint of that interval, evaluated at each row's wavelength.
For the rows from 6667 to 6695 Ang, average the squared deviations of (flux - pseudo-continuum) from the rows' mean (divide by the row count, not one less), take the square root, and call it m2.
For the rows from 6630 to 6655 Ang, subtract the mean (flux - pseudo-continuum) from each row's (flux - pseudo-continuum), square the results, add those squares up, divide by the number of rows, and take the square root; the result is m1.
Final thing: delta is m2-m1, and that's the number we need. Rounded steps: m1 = 0.6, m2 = 0.34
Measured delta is -0.2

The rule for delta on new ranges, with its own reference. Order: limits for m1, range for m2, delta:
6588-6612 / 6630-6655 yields -0.7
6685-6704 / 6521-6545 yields -0.1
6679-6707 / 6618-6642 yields -0.4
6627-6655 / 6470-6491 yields 0.3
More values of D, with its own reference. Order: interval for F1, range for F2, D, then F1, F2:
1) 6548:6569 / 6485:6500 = -0.0045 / 0.0229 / -0.032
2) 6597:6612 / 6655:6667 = -0.0023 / -0.0008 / -0.004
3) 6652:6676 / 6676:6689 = 0.0003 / -0.0011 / 0.002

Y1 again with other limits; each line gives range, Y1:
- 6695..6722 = 39.57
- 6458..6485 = 37.5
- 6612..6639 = 36.86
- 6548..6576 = 42.35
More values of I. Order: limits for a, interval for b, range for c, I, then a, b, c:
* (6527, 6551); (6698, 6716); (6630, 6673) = 3612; 37.3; 36.5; 36.9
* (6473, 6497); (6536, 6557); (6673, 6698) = 3829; 36.0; 37.4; 36.8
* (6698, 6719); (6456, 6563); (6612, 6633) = 3626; 36.9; 36.6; 36.6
